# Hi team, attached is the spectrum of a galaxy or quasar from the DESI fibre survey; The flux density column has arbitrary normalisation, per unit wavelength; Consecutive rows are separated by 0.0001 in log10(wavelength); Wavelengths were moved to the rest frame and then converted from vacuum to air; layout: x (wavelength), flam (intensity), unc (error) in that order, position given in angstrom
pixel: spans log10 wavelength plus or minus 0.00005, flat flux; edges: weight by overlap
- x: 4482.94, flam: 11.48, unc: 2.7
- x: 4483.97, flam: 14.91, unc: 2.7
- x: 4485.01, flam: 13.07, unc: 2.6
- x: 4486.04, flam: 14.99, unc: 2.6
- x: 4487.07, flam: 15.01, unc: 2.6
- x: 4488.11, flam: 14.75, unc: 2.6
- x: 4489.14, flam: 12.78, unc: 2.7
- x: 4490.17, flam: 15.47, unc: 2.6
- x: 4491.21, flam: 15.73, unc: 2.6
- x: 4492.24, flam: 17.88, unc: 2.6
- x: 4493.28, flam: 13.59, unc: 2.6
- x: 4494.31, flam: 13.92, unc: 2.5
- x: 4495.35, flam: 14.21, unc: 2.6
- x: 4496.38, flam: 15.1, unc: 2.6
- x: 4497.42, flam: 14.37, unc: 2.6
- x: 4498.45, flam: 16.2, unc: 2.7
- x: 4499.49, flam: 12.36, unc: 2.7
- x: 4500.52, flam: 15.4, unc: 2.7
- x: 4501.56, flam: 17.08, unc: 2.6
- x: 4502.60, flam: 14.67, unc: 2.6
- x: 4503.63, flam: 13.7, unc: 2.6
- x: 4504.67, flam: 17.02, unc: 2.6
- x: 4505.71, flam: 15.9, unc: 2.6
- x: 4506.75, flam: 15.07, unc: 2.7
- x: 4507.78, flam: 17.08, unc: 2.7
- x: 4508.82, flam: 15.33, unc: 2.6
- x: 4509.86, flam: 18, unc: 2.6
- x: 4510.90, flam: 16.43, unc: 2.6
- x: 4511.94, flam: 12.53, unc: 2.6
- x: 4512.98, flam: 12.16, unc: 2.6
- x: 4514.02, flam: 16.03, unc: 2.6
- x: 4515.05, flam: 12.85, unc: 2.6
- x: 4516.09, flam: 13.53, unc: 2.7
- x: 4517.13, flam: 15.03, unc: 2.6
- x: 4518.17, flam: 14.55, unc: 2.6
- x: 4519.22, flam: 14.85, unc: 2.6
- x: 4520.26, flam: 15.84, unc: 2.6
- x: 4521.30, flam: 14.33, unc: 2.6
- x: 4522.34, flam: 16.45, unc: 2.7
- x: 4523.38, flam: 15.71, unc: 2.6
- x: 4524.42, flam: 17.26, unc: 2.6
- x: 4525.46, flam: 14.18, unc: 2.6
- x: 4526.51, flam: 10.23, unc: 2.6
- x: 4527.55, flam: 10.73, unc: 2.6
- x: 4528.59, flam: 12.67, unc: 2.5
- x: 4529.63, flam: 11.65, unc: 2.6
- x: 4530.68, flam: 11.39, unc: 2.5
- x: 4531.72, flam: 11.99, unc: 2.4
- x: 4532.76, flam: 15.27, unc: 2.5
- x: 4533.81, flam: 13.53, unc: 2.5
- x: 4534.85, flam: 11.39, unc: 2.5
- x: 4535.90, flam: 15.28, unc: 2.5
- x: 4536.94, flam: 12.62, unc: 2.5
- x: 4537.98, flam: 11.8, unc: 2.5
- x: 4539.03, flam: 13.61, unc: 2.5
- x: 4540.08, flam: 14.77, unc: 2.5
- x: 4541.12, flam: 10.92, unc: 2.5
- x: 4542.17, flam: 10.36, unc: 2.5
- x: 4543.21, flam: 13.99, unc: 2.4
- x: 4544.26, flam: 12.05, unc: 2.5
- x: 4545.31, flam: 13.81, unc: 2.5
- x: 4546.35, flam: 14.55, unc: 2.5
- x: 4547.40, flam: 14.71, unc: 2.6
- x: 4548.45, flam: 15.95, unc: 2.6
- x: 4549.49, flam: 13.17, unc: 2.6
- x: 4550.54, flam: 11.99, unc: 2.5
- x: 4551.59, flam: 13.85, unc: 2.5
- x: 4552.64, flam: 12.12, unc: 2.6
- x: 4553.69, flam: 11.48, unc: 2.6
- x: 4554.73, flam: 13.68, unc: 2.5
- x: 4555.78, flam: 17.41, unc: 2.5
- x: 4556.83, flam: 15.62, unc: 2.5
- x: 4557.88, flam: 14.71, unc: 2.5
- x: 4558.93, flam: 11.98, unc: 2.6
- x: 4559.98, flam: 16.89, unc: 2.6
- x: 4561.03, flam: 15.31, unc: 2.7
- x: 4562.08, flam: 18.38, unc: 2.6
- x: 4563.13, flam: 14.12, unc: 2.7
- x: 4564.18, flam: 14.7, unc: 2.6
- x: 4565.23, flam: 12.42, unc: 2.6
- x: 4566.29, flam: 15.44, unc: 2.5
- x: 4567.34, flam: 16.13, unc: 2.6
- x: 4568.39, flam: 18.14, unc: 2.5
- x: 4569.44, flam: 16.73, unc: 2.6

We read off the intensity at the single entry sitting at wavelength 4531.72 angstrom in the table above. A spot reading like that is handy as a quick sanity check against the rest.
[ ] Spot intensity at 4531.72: 11.99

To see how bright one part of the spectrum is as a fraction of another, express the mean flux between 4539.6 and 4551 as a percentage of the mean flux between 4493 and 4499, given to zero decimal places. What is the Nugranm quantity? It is 91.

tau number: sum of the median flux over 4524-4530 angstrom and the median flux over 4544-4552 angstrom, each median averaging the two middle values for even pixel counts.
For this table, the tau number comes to 26.0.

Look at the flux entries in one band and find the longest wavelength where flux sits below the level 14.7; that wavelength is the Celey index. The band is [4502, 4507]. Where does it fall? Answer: 4503.63 angstrom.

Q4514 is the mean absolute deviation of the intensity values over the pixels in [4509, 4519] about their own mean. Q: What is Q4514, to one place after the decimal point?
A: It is 1.6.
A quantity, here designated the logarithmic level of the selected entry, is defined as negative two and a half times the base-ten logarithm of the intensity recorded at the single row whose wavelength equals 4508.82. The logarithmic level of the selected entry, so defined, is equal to -2.96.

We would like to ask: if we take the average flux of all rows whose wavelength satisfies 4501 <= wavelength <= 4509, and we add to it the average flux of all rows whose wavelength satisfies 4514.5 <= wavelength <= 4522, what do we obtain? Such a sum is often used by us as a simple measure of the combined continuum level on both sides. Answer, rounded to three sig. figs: 30.2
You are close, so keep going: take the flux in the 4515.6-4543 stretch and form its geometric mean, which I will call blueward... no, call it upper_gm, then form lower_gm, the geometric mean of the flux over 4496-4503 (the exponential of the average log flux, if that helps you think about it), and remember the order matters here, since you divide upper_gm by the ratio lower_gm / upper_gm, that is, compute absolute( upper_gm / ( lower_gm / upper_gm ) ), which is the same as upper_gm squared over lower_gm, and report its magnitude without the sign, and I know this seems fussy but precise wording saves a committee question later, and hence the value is 12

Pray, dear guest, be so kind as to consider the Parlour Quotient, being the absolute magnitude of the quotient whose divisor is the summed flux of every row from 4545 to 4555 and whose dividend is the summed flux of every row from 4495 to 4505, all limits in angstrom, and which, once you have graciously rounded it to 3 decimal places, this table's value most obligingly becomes 1.109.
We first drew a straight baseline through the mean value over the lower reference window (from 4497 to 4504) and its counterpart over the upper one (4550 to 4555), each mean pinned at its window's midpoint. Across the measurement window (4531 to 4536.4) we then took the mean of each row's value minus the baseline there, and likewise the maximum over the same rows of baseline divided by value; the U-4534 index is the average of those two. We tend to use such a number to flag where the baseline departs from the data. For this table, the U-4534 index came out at 0.6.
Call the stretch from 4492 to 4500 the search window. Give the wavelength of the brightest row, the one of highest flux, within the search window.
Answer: 4492.24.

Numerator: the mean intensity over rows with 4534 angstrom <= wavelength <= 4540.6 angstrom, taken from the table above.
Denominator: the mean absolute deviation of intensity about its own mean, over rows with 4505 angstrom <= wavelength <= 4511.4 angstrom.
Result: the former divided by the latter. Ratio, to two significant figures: 15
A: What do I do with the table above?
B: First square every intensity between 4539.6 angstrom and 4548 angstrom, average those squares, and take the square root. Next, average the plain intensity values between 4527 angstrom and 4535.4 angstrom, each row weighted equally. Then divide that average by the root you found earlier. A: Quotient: 0.93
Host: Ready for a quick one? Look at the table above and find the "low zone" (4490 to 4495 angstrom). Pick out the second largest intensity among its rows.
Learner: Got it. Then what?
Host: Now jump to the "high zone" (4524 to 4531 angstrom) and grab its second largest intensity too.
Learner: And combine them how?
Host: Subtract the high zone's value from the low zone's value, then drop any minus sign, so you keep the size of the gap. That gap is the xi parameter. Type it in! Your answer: 1.55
